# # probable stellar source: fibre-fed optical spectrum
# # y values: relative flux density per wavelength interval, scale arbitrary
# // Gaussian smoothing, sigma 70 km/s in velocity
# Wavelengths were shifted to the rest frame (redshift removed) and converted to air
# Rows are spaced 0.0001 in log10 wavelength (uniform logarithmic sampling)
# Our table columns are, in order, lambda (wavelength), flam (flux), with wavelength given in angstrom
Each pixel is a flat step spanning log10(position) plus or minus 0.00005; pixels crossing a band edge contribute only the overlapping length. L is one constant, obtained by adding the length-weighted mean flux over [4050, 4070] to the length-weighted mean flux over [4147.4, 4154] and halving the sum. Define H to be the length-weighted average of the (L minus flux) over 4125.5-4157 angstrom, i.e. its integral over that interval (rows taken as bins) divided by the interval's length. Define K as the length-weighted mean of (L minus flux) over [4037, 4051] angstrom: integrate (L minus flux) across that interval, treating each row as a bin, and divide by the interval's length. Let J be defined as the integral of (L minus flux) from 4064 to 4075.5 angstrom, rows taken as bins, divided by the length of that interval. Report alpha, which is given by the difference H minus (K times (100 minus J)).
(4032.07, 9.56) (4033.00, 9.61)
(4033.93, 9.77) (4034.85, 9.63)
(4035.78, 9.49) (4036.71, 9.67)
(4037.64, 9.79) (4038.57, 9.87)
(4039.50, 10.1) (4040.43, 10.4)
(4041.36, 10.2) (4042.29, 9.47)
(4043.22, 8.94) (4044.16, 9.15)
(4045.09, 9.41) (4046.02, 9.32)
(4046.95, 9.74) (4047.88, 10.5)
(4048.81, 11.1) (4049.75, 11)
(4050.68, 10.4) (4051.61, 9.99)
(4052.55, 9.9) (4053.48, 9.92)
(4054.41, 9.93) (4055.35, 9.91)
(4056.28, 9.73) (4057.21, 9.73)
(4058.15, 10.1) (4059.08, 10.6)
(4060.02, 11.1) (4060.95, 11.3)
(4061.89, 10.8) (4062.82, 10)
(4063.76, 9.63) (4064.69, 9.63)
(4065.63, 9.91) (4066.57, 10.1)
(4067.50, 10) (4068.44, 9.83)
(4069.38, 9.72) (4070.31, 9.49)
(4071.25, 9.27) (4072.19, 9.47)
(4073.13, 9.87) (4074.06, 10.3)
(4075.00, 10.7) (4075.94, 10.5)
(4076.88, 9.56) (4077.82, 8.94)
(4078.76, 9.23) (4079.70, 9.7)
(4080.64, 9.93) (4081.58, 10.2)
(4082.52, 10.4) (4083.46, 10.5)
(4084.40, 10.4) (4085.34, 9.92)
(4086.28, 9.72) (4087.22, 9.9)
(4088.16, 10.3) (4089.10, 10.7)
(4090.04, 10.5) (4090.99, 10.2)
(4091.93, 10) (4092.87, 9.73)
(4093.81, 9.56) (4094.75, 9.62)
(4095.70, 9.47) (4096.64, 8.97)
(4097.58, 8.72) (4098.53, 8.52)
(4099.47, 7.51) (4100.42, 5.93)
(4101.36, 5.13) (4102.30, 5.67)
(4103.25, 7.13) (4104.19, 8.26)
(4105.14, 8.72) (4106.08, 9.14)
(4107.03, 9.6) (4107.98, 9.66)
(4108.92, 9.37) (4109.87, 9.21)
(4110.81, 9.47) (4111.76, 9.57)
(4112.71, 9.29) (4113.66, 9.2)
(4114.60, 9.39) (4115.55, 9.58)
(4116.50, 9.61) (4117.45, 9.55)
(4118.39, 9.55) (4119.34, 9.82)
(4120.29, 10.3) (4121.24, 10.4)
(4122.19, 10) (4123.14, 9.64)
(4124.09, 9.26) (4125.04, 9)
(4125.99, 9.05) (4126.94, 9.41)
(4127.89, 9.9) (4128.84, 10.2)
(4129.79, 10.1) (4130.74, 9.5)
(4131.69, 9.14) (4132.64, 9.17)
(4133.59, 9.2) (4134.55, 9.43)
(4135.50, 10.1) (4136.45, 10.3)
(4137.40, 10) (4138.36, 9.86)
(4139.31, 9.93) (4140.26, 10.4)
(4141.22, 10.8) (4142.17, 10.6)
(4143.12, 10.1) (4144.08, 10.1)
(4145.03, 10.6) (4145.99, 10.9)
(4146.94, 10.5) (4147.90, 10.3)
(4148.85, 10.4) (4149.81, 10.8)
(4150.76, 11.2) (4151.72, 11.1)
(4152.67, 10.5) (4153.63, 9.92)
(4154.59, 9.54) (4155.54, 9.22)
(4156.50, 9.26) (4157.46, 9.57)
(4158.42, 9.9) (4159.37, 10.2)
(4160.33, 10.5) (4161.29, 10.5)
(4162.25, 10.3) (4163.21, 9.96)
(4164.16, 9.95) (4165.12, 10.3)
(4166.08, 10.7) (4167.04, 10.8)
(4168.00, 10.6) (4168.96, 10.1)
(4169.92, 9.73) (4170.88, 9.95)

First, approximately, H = 0.32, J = 0.51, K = 0.4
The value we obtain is -41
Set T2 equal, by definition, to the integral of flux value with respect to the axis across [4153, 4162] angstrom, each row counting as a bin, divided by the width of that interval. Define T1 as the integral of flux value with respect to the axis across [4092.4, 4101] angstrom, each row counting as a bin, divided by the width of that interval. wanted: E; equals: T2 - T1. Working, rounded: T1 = 8.6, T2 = 9.9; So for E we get 1.2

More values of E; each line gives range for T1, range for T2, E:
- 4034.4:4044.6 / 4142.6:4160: 0.5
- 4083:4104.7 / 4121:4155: 1.1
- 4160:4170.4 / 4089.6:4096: -0.4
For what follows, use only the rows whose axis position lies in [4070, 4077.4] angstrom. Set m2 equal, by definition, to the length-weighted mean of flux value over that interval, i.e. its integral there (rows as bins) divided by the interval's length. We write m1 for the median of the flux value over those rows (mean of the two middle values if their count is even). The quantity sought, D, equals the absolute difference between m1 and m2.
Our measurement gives 0.18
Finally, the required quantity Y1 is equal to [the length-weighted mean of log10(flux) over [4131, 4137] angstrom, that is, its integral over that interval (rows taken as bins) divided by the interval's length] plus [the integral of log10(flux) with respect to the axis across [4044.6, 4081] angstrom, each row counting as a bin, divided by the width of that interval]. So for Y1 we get 1.98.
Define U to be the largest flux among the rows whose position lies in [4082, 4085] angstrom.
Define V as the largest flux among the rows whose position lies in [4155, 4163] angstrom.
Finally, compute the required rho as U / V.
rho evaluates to 1.00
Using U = 10.5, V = 10.5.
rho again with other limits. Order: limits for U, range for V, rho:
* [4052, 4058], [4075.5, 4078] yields 0.95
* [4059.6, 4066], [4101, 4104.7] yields 1.37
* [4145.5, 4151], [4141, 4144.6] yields 1.04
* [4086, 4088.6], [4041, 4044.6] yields 1.01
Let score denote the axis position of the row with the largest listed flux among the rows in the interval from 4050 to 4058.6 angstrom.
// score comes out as 4050.68 angstrom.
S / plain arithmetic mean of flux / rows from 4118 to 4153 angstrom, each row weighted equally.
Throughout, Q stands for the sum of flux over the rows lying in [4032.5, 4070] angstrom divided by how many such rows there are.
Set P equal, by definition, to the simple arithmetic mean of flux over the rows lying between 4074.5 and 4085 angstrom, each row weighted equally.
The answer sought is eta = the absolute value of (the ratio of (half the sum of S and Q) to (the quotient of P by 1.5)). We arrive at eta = 1.50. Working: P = 10.0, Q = 10.0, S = 10.0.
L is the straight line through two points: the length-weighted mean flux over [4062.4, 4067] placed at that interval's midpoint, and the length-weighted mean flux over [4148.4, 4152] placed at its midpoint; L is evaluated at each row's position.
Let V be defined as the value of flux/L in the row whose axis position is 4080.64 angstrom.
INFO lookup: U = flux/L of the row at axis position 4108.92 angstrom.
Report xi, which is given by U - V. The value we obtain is -0.09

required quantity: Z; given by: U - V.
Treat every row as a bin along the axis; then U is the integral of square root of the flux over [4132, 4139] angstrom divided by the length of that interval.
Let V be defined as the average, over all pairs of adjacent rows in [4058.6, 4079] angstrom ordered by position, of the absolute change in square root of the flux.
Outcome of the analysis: 3.06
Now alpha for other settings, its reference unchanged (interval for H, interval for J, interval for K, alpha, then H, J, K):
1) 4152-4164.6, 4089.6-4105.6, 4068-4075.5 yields -52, 0.40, 1.92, 0.5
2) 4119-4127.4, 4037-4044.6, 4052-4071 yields -30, 0.71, 0.62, 0.3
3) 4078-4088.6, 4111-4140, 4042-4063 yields -26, 0.38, 0.71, 0.3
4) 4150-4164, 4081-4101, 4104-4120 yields -97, 0.23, 0.83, 1.0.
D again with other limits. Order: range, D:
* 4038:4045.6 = 0.02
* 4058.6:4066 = 0.08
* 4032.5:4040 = 0.03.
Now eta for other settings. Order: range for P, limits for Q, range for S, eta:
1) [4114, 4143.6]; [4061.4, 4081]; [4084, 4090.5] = 1.54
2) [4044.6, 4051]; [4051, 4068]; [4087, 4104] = 1.39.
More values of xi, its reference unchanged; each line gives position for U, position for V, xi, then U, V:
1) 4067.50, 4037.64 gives -0.02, 1.01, 1.03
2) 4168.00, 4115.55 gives 0.04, 0.96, 0.92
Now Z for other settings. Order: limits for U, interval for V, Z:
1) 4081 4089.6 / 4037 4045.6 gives 3.15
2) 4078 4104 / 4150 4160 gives 2.96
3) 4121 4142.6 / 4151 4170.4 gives 3.08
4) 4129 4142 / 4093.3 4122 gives 3.07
